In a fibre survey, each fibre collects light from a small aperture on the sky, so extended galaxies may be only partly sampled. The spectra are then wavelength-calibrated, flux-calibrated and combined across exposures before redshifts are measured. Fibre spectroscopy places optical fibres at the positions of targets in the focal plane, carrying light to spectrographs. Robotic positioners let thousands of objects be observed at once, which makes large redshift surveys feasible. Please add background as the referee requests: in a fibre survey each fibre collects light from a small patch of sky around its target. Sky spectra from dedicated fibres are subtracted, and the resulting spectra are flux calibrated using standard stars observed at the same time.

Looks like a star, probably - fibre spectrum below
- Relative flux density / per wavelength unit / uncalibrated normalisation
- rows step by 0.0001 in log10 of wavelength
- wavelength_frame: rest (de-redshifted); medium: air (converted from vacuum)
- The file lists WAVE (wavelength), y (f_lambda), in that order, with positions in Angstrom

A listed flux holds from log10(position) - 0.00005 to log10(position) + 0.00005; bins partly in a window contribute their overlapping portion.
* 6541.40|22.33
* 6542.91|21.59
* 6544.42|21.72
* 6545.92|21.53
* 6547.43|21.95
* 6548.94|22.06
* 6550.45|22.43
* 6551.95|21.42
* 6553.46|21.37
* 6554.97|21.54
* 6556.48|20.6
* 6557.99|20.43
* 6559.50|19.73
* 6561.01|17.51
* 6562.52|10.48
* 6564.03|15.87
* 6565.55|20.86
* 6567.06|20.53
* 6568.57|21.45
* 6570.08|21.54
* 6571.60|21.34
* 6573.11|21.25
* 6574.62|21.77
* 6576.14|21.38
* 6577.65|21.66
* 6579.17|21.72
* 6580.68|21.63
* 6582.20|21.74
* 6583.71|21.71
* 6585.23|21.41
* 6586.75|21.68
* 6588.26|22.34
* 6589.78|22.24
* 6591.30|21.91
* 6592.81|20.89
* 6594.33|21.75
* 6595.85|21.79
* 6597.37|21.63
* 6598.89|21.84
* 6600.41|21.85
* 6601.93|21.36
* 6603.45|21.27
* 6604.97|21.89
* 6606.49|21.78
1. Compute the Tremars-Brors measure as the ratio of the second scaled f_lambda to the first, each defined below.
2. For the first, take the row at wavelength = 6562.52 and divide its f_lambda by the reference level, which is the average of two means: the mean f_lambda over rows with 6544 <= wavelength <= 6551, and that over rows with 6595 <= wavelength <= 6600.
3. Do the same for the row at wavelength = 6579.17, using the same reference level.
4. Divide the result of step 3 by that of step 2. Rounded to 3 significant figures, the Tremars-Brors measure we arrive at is 2.07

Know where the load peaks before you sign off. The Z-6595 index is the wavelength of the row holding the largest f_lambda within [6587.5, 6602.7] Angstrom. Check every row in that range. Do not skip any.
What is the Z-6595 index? 6588.26 Angstrom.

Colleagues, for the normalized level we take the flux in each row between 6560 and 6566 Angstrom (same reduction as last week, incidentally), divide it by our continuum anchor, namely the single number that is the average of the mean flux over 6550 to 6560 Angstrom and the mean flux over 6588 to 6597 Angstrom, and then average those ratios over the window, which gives 0.75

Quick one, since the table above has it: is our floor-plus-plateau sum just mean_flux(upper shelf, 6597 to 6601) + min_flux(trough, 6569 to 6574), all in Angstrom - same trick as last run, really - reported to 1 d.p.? 43.0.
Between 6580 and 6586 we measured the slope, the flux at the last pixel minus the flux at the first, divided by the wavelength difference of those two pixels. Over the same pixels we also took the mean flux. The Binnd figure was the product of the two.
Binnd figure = -1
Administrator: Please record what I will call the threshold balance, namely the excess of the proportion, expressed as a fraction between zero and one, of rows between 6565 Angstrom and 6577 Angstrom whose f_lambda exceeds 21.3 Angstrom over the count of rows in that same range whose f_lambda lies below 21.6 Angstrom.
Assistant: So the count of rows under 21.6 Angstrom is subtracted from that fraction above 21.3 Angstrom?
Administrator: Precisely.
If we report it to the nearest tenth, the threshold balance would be -6.4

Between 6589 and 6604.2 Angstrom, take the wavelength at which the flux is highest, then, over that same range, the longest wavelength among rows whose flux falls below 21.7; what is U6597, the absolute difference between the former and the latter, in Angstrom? 13.7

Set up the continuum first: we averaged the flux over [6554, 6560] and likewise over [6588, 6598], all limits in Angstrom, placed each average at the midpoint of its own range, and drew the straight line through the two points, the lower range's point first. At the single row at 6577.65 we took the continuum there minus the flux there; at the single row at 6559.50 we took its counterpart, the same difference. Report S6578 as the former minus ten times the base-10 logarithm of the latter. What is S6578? 0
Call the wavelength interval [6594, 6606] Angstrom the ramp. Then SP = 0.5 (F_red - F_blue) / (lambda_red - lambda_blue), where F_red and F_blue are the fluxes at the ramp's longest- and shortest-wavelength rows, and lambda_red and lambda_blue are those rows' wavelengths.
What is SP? 0.007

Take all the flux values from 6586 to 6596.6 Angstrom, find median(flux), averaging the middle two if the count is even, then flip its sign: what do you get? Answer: -21.8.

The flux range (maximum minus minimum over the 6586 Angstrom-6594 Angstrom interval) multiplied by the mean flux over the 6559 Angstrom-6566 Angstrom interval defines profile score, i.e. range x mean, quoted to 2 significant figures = 24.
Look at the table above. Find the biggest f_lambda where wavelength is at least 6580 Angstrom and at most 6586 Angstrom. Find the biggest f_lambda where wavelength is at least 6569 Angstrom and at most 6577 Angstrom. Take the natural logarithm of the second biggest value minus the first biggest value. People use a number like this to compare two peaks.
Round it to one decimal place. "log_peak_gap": -3.5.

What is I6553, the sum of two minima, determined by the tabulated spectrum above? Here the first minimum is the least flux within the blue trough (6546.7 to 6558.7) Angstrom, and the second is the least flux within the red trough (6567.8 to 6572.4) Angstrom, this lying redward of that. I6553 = 41.8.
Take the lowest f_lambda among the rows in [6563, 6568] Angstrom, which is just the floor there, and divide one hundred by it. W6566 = 6.30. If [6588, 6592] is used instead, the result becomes 4.56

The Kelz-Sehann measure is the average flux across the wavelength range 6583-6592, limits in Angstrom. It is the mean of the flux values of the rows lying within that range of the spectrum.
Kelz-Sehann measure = 21.9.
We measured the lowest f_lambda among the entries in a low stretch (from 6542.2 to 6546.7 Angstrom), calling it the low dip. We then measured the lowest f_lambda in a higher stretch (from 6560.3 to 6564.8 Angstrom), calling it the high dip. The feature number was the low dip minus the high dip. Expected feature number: 11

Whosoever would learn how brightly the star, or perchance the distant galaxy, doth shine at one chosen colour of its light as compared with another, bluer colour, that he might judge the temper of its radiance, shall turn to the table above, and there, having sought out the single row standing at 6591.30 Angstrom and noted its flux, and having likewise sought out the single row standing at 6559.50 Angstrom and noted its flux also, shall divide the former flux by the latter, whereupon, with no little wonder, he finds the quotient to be 1.11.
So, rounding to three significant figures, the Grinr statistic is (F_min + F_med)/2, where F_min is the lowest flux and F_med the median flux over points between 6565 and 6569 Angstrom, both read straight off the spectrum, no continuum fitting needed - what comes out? 20.7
